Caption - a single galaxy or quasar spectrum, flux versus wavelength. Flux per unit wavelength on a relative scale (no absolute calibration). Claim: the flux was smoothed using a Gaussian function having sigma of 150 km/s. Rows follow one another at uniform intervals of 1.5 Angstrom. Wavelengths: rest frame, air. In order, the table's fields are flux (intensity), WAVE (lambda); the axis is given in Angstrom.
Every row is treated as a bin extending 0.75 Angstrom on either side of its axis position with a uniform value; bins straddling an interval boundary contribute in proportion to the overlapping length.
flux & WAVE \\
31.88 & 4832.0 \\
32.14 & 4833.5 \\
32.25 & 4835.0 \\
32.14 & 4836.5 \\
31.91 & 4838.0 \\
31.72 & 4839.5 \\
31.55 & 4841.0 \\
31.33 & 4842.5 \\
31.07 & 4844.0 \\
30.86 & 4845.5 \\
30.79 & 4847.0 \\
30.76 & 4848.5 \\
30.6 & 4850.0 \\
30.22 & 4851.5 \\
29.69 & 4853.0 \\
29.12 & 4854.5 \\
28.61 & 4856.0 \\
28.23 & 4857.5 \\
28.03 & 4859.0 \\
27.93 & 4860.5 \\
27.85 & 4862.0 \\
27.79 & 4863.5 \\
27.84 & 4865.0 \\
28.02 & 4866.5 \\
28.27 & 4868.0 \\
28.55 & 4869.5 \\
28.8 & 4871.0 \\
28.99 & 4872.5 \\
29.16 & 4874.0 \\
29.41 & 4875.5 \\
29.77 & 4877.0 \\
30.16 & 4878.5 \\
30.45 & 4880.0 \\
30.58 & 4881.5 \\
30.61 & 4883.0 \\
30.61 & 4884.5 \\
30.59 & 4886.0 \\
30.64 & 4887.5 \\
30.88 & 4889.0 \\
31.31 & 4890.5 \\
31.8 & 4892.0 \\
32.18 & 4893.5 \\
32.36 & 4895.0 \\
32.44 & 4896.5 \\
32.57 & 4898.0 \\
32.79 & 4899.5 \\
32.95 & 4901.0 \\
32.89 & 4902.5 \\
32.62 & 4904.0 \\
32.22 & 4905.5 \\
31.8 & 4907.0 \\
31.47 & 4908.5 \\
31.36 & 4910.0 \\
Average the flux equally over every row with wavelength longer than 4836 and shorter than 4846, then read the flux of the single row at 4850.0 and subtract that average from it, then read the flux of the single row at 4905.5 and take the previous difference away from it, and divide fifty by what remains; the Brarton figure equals 1.51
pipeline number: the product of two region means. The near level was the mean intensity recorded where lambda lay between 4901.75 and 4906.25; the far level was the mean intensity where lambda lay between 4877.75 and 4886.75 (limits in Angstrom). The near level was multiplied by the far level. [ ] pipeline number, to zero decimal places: 994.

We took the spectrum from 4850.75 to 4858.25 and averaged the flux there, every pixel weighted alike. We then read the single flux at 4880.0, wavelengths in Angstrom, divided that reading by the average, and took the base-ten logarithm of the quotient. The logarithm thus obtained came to 0.019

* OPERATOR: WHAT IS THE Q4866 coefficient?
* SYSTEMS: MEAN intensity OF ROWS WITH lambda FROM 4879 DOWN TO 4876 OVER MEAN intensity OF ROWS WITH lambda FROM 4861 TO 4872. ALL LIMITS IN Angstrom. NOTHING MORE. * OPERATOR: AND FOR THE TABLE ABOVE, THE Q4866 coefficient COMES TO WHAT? 1.06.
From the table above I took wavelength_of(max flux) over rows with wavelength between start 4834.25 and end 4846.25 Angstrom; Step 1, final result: 4835.0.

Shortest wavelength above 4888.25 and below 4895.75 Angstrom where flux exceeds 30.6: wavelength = 4889.0 Angstrom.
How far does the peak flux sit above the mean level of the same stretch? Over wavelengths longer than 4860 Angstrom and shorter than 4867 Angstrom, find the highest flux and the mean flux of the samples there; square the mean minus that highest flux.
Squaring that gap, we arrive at 0.02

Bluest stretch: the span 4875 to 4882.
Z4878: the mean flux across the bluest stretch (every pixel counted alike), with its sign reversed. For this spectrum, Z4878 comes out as -30.1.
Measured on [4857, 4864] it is -28.0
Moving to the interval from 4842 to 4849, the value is -31.0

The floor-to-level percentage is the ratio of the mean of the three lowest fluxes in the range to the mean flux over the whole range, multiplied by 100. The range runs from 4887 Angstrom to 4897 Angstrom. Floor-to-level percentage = 97.7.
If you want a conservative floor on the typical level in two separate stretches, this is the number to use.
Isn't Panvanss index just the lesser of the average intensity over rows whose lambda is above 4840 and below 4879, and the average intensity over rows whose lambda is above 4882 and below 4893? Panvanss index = 29.4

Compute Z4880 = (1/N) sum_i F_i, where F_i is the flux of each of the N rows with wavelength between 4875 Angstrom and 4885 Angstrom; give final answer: 30.2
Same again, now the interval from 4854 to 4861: 28.4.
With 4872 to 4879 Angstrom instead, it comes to 29.5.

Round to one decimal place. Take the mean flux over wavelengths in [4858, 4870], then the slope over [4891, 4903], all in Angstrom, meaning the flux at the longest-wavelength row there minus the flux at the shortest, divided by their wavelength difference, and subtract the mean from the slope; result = -27.9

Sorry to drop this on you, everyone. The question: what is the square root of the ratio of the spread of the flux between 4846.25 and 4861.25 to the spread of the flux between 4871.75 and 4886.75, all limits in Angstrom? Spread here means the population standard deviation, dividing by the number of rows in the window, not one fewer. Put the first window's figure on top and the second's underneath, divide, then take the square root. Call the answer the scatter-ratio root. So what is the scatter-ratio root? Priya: 1.3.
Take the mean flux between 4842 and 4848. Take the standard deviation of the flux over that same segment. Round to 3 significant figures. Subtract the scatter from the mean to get 30.8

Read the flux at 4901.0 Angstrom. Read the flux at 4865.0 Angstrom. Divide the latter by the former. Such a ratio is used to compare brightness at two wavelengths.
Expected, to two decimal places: 0.84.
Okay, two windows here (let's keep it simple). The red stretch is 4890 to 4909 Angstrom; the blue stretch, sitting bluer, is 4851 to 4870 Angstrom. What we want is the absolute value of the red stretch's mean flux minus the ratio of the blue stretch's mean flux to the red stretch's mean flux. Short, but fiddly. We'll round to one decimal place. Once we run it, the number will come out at 31.4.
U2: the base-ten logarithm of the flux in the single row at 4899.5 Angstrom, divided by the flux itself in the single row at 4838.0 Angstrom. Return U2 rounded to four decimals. 0.0475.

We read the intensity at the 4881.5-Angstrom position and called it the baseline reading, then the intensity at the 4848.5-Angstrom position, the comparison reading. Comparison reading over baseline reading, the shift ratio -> 1.01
